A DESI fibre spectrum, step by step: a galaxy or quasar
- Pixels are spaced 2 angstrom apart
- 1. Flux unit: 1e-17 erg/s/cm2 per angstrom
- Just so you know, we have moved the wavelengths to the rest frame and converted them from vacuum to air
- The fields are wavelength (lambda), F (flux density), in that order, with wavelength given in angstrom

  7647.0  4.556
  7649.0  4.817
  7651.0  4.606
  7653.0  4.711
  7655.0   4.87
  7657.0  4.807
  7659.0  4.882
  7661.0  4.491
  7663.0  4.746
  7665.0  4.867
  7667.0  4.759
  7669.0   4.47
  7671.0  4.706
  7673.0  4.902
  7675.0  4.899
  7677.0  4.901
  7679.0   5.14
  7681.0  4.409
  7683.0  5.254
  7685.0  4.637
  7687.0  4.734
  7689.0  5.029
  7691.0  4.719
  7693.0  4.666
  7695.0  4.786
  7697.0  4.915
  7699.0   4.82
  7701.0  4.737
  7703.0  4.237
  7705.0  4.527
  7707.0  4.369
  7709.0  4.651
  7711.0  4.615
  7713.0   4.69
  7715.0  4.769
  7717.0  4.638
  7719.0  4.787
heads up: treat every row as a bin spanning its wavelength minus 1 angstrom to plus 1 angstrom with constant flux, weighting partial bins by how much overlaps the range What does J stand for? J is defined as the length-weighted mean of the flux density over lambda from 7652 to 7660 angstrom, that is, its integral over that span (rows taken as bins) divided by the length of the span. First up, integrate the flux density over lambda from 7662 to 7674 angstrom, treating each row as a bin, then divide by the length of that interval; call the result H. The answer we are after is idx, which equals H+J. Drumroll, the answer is 9.56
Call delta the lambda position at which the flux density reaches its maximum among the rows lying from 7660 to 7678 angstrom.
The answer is 7673.0 angstrom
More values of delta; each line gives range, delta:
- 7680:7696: 7683.0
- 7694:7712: 7697.0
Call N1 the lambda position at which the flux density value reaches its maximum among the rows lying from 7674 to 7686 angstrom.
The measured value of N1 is 7683.0 angstrom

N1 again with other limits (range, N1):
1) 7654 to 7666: 7659.0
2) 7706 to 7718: 7715.0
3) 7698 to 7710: 7699.0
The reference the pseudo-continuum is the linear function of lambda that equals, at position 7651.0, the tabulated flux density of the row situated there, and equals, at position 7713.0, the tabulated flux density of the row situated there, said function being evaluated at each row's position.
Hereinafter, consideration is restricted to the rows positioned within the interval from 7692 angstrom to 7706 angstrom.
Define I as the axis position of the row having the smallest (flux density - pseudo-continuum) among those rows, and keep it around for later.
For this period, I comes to 7703.0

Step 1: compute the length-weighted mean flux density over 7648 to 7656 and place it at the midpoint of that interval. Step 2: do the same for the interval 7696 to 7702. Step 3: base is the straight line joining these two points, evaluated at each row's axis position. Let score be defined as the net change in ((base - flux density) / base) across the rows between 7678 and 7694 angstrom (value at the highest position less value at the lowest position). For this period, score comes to 0.10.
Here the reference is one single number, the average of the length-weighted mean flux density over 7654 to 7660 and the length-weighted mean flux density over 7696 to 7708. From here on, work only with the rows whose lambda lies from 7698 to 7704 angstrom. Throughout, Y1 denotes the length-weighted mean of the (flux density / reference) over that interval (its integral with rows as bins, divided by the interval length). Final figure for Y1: 0.97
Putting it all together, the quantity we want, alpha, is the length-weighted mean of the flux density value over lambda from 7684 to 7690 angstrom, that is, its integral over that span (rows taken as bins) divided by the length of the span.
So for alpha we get 4.80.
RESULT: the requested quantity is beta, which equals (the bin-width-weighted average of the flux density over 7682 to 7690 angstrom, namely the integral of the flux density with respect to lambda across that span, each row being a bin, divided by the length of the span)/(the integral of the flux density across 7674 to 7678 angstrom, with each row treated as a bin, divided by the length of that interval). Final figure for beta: 1.00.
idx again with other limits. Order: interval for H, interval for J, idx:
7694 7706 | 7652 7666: 9.44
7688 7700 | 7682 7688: 9.70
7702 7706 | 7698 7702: 9.16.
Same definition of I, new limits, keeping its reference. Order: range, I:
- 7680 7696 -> 7681.0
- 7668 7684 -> 7681.0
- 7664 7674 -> 7669.0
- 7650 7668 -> 7661.0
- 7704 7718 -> 7707.0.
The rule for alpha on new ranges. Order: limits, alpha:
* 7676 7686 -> 4.87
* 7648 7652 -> 4.71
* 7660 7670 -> 4.67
